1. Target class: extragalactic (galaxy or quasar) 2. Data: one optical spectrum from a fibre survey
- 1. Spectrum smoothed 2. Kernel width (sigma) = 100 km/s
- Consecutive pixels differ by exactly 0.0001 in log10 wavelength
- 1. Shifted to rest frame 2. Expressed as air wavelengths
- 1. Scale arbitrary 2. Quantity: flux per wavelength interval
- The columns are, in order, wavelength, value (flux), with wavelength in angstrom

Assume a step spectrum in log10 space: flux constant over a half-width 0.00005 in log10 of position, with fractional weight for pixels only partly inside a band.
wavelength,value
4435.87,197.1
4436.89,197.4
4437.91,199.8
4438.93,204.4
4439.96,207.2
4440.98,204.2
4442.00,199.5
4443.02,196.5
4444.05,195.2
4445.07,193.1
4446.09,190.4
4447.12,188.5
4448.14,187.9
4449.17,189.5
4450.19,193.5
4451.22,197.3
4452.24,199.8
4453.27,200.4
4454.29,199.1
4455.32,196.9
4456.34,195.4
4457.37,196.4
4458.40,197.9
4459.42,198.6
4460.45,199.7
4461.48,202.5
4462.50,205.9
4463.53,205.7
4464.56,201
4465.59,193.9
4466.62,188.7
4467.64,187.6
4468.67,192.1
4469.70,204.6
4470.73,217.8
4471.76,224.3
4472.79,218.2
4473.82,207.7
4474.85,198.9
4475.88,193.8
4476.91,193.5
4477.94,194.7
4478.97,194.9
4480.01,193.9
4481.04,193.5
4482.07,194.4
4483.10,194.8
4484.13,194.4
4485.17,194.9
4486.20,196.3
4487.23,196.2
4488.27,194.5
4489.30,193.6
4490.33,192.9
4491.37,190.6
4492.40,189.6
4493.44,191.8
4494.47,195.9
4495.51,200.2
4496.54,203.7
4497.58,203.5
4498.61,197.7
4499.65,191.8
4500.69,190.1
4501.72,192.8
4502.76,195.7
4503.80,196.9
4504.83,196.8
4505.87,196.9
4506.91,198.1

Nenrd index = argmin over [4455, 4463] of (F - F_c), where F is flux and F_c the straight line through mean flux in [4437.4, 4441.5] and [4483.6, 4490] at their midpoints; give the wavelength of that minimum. 4456.34 angstrom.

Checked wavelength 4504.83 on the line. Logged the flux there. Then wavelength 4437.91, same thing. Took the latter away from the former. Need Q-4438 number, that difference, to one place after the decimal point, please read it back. -3.0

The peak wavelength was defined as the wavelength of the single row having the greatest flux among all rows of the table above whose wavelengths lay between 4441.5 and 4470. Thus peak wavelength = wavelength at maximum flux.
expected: 4462.50 angstrom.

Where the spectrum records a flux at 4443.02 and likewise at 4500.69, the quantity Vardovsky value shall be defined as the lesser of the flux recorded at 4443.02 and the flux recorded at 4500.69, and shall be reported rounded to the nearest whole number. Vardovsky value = 190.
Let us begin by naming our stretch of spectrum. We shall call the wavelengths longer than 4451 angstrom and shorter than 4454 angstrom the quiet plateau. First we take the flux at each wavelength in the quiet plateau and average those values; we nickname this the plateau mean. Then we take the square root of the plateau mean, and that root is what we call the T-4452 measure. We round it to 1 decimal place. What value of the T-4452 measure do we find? 14.1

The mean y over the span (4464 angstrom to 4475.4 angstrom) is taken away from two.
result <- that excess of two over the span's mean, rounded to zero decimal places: -201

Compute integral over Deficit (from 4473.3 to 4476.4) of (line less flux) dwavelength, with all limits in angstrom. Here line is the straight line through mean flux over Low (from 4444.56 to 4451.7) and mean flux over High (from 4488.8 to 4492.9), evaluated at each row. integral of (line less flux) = -26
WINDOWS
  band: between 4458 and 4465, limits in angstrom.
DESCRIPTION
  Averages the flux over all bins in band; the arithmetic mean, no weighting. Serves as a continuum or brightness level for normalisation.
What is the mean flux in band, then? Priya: 202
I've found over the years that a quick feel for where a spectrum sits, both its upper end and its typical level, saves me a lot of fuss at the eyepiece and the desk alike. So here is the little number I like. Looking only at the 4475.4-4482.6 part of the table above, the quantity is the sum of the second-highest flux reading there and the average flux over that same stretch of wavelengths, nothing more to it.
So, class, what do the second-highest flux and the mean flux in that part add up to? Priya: 389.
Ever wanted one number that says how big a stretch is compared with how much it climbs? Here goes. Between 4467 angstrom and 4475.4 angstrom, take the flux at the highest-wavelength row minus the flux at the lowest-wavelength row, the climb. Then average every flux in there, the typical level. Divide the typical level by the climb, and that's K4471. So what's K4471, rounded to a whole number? 18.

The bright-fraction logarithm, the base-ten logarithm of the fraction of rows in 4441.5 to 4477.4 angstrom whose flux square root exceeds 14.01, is -0.22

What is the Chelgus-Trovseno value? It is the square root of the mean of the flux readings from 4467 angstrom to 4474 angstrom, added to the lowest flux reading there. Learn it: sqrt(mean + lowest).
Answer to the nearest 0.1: 19.9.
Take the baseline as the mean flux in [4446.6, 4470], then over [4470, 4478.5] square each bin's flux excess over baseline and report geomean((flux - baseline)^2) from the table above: 48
